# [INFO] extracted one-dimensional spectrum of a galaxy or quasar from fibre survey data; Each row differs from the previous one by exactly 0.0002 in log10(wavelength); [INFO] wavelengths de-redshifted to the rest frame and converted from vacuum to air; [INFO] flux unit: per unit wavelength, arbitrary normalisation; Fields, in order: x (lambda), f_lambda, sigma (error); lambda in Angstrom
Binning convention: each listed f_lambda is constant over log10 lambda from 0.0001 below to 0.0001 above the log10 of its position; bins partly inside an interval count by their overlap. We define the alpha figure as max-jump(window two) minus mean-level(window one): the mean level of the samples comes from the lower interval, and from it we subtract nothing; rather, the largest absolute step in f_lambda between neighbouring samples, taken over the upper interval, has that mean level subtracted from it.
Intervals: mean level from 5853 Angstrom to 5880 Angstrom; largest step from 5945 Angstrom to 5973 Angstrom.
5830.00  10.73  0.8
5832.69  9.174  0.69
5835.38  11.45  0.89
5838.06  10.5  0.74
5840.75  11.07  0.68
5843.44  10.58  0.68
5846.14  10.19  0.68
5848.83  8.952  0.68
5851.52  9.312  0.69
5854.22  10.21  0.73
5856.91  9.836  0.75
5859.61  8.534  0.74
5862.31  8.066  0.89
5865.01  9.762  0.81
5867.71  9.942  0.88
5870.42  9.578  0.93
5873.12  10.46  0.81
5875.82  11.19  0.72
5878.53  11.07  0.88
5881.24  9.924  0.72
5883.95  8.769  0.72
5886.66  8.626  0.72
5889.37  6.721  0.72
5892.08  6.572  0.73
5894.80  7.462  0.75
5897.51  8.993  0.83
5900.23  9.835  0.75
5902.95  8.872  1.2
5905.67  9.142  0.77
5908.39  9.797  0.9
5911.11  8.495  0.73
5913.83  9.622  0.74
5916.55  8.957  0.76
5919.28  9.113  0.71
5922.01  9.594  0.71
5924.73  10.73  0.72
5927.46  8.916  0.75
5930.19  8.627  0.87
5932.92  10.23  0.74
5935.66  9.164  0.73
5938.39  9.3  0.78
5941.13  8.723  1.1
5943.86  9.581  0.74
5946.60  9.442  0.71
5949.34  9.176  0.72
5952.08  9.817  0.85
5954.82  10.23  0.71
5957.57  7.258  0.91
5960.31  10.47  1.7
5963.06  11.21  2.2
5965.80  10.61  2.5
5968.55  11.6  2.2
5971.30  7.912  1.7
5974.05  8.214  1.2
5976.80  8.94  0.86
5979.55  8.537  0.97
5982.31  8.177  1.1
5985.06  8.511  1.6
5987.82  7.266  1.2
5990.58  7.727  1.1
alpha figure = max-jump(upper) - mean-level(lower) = -6.2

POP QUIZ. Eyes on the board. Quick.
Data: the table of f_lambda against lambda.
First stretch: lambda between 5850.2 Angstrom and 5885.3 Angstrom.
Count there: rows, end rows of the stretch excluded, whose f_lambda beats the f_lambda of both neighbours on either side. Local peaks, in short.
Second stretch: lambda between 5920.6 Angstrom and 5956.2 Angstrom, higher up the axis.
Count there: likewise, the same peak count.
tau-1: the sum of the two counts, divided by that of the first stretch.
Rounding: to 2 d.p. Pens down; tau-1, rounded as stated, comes 2.33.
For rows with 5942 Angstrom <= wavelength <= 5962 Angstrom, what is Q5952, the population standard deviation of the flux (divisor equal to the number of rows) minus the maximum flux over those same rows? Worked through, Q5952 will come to -9.5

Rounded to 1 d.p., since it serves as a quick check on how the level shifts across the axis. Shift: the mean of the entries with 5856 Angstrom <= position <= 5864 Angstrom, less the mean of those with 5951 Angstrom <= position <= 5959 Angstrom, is -0.3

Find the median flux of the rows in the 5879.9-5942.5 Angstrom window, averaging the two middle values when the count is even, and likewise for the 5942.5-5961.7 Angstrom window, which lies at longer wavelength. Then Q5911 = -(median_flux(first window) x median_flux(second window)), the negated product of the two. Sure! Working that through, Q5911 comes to -86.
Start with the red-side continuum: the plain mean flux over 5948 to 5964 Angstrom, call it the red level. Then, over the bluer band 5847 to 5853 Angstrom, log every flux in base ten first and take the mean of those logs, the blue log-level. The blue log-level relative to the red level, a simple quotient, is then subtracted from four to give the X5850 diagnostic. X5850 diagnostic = 3.90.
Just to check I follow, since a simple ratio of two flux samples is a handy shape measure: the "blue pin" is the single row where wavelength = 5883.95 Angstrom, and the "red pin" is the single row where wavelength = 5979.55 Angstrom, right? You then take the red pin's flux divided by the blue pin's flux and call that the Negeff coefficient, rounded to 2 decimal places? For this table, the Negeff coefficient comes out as 0.97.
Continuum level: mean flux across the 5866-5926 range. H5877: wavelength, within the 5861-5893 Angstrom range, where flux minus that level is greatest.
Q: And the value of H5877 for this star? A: 5875.82 Angstrom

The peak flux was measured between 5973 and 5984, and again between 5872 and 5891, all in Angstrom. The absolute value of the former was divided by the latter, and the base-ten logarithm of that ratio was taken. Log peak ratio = -0.10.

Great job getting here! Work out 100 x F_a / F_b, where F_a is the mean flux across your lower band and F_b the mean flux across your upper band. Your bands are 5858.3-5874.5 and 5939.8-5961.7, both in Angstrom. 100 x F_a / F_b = 101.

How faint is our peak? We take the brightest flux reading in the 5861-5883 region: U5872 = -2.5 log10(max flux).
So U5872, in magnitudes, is -2.62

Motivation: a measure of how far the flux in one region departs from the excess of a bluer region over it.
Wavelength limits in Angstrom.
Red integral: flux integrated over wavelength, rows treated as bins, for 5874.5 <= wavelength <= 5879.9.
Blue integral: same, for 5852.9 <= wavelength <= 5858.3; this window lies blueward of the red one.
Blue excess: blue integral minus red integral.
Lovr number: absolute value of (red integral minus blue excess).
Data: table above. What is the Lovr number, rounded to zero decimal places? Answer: 66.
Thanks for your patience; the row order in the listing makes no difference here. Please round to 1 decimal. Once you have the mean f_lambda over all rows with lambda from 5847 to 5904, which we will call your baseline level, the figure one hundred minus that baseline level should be 90.8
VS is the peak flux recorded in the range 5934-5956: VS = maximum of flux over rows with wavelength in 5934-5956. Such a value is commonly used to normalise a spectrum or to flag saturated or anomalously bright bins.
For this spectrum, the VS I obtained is 10.23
